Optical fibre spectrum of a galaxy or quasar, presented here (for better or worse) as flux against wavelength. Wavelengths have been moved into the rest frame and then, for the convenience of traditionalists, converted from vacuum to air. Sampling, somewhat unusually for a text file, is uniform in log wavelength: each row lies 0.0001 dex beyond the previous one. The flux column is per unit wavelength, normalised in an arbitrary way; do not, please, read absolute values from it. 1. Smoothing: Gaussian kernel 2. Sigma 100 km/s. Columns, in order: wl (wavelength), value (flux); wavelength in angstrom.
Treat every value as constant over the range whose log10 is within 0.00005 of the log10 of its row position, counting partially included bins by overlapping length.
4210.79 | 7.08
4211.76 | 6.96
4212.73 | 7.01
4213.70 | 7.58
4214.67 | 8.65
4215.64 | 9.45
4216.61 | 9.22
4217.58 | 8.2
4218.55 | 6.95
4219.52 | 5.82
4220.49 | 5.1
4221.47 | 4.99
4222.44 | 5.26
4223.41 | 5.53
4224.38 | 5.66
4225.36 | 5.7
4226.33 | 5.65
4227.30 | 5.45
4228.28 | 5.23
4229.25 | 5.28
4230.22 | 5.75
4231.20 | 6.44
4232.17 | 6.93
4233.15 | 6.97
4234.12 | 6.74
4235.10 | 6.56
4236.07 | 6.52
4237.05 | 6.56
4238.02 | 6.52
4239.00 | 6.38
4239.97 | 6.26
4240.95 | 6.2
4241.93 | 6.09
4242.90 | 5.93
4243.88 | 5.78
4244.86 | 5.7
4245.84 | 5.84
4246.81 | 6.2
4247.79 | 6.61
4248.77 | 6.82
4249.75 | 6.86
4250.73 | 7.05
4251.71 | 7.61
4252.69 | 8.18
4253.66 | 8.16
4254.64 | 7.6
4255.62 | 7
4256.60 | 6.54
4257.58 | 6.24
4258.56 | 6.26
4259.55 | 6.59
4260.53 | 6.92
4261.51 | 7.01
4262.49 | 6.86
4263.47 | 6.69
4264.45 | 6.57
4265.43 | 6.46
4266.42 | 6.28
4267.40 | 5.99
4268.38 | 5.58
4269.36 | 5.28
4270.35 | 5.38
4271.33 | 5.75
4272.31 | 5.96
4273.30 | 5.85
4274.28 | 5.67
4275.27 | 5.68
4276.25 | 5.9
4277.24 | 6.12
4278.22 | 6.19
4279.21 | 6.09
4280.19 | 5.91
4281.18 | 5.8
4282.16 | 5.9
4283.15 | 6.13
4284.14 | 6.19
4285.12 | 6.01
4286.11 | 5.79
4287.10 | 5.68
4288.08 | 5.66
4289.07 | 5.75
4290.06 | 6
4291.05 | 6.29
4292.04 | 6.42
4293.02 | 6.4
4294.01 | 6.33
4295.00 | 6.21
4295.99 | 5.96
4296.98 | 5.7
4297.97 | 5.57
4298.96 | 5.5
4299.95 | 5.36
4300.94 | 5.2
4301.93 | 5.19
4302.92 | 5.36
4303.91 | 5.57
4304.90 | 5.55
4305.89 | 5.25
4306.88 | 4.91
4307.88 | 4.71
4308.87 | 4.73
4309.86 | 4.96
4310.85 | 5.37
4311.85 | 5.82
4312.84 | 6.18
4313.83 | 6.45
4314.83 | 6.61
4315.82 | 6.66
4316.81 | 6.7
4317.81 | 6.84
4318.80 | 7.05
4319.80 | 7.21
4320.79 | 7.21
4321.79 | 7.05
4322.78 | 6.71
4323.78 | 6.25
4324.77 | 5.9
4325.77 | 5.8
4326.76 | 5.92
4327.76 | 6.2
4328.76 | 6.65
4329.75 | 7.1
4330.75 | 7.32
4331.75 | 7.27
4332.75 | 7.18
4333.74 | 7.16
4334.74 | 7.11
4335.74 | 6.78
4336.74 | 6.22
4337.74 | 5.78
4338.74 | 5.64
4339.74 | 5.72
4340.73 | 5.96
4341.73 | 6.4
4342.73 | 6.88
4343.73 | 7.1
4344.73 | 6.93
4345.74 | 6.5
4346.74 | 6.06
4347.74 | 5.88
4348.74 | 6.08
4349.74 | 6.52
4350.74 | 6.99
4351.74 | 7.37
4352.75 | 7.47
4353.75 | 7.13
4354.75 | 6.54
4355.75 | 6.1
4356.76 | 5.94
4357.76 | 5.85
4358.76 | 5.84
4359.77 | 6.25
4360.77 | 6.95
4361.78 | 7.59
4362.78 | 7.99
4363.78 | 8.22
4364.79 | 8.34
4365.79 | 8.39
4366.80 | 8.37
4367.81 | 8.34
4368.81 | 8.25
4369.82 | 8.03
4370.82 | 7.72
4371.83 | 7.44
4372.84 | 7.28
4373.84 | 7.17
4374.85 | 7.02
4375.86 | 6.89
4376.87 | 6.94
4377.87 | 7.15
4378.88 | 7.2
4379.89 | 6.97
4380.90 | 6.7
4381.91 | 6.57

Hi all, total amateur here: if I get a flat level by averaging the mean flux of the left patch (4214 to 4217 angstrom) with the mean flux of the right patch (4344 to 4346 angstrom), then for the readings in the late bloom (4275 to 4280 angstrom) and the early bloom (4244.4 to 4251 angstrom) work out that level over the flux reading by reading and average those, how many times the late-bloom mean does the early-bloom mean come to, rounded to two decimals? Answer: 0.94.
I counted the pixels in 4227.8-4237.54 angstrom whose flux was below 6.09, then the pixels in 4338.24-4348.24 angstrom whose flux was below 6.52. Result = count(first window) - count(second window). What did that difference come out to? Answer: -4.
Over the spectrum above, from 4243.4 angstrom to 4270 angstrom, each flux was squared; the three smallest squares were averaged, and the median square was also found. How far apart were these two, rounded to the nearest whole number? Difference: 13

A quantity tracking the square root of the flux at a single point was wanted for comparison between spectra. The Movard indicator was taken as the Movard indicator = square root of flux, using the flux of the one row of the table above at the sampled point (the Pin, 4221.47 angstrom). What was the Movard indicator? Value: 2.23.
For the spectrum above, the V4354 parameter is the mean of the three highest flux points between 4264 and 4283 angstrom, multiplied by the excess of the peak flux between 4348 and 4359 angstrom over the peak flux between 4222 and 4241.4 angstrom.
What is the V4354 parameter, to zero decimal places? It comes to 3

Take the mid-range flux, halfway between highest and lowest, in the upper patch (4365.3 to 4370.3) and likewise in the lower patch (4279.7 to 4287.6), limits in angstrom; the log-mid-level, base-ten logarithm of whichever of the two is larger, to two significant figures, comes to 0.91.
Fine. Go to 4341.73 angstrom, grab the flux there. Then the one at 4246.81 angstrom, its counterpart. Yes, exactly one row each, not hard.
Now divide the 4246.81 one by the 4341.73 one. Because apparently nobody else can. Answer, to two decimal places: 0.97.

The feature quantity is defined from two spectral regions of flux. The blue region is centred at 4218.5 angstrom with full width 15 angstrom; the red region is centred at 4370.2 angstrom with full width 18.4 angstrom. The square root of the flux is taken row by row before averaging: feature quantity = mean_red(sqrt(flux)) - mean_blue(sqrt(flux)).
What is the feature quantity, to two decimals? 0.18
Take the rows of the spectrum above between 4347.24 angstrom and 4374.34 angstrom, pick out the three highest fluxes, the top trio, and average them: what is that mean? 8.4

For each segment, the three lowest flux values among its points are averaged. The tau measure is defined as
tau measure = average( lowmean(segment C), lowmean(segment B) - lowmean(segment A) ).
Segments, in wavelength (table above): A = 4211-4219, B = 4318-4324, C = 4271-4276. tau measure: 2.70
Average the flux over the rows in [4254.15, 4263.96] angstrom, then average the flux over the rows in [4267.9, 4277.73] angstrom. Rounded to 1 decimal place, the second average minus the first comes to -1.1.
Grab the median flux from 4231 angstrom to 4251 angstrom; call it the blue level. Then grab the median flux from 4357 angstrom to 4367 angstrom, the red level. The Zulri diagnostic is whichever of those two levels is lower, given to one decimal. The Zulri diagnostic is 6.5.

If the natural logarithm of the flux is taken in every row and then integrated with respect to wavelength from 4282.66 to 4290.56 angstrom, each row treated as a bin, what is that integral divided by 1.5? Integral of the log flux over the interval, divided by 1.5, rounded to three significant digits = 9.34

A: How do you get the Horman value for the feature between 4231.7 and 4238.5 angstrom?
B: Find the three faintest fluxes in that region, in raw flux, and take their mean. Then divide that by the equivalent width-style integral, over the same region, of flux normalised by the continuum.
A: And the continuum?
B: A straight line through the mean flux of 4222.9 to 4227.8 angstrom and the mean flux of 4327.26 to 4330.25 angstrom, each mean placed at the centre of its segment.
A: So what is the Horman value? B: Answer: 0.82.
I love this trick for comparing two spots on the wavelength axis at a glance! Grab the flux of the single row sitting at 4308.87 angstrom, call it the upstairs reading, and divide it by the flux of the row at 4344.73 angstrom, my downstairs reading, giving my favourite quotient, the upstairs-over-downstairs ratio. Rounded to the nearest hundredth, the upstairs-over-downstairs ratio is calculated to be 0.68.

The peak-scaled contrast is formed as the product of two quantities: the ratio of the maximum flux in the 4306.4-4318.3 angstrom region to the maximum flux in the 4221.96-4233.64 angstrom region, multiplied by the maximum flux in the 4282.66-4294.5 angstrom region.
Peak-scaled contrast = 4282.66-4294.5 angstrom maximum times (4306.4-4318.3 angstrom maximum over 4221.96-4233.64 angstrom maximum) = 6.3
